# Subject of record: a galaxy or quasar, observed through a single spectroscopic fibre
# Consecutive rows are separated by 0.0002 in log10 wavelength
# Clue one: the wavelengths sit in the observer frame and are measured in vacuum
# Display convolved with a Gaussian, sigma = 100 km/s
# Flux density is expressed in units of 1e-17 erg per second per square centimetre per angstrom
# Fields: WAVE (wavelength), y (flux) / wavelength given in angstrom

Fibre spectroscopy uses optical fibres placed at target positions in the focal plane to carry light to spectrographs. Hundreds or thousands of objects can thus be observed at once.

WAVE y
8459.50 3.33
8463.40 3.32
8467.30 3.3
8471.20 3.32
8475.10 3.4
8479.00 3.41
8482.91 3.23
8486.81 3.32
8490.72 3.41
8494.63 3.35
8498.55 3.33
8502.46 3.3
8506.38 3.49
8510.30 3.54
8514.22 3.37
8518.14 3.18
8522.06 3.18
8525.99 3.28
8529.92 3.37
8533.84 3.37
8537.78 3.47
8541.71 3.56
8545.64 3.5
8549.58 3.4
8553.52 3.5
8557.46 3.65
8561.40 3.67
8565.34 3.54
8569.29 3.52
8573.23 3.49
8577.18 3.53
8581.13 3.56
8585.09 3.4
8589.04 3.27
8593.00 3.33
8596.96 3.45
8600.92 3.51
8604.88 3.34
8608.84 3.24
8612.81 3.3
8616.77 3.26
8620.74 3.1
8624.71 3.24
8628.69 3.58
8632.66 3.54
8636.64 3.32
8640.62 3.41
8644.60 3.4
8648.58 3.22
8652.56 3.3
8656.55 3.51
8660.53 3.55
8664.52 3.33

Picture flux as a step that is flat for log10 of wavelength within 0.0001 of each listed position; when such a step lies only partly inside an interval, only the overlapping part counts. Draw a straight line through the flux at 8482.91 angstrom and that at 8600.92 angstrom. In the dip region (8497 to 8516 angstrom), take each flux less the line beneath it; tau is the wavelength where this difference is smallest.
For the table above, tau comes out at 8502.46 angstrom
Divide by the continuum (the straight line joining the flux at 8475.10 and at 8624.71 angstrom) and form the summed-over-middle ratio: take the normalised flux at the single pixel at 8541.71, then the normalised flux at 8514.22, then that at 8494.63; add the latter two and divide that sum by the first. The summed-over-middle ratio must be 1.87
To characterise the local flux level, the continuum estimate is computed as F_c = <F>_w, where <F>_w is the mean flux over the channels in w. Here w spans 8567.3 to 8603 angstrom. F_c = 3.45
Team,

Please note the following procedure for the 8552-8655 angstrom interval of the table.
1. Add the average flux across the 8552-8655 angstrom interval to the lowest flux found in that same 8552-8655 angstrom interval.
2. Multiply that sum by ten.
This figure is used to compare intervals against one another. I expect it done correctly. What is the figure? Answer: 65.1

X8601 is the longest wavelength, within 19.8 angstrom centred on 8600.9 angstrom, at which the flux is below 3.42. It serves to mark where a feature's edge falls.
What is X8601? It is 8608.84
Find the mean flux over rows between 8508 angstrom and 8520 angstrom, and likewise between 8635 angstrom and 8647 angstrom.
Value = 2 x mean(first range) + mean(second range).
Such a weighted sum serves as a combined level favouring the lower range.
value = 10.1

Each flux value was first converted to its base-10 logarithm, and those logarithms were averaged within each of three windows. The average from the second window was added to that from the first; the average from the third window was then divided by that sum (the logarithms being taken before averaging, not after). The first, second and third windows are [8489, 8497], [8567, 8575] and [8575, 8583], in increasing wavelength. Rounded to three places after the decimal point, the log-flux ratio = 0.512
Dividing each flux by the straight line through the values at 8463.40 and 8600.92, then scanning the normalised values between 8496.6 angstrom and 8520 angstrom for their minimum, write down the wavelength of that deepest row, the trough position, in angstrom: 8518.14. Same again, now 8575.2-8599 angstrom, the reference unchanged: 8589.04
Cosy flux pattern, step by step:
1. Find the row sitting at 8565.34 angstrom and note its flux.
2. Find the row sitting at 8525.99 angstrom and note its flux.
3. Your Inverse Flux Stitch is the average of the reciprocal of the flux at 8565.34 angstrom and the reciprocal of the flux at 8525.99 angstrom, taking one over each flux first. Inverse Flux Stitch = 0.294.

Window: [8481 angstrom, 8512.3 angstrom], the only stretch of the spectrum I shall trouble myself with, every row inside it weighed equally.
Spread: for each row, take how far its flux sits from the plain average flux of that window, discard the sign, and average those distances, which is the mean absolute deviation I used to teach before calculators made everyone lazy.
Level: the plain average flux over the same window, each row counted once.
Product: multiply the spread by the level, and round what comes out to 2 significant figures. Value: 0.27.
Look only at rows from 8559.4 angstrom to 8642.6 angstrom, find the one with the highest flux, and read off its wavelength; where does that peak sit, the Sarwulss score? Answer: 8561.40 angstrom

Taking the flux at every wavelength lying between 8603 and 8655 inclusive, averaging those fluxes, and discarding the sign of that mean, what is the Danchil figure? 3.33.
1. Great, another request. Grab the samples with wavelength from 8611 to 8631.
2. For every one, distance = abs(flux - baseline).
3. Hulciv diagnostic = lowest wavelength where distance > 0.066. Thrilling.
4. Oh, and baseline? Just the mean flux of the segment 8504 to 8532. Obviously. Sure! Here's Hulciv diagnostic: 8616.77 angstrom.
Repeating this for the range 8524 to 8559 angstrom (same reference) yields 8537.78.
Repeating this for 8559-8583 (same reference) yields 8561.40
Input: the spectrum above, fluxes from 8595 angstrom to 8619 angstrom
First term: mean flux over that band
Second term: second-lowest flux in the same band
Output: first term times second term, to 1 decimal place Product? 10.9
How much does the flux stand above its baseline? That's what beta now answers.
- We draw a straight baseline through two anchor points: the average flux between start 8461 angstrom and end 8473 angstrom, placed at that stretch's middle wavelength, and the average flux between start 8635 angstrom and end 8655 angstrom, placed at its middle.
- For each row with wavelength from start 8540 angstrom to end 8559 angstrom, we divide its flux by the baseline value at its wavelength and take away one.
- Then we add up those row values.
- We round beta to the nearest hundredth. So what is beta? 0.30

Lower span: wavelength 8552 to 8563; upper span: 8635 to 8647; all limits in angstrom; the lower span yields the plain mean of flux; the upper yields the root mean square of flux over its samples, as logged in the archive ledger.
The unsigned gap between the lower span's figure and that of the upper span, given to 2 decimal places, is 0.23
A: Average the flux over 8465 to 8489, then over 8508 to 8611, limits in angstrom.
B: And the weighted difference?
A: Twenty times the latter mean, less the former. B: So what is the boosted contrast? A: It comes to 65.3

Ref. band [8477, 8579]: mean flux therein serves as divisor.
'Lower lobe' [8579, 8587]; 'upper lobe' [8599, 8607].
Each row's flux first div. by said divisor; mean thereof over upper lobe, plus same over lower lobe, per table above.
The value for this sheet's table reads 2.02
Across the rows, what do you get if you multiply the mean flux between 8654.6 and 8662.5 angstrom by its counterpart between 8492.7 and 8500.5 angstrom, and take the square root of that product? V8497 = 3.43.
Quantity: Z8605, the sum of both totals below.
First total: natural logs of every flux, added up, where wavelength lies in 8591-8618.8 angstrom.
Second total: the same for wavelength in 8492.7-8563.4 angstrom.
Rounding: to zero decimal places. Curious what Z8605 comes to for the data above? 31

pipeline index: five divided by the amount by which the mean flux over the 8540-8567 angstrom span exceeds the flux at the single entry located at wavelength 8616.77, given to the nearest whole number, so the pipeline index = 17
